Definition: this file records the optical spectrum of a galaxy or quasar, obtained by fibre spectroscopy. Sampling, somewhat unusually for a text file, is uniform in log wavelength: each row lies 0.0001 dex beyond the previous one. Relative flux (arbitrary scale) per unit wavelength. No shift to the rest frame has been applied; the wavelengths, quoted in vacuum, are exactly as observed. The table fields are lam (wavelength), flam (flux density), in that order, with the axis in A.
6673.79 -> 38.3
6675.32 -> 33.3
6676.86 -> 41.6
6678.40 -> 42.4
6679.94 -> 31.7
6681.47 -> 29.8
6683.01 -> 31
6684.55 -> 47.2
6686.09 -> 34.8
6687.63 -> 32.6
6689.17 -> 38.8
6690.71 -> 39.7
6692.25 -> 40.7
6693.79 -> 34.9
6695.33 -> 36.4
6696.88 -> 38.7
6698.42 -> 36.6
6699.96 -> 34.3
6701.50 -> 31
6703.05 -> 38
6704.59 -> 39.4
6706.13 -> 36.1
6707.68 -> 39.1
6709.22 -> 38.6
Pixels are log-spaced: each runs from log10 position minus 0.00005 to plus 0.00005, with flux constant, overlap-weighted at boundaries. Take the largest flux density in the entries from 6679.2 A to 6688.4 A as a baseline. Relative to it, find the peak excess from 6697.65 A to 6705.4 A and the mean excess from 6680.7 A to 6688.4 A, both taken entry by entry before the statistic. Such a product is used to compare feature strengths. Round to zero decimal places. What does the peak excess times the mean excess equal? 95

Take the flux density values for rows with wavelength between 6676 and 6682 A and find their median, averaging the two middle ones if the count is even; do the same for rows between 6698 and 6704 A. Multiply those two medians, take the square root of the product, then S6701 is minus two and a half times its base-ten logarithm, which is -3.89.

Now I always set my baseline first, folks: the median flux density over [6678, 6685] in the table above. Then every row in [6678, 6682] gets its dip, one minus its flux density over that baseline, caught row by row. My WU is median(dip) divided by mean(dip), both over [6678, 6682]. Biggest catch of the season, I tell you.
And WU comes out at 0.00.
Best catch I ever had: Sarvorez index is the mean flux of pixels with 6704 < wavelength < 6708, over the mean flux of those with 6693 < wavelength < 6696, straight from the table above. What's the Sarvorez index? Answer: 1.07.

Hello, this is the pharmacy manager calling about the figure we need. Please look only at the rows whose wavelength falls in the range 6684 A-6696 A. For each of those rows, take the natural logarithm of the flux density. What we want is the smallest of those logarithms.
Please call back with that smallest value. 3.48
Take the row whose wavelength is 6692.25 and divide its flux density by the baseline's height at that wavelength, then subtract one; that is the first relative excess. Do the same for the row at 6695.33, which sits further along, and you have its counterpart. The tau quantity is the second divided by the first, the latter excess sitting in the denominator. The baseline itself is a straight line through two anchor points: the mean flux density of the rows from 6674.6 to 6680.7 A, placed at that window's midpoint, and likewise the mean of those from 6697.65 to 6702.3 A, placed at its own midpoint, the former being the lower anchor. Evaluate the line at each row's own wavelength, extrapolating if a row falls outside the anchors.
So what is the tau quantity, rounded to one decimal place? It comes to 0.3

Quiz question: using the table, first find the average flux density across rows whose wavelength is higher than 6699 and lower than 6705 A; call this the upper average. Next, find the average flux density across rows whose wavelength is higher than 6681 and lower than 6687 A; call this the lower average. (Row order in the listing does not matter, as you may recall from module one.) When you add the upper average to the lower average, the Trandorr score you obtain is 71.4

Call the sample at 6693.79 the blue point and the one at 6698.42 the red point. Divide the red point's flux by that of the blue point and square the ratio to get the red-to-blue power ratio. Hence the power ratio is 1.1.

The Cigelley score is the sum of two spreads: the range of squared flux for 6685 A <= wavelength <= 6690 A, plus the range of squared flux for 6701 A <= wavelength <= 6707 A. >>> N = 1034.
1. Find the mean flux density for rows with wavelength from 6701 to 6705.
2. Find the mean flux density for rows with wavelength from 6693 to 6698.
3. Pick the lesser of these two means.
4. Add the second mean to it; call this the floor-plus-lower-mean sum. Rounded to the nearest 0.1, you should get 72.8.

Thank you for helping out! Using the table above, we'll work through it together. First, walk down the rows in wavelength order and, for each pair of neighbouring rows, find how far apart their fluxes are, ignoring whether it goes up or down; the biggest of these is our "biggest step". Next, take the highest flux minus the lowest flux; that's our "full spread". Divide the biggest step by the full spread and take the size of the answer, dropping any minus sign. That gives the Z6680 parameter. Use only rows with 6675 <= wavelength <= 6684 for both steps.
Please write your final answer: 0.85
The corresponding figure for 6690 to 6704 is 0.72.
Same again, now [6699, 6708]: 0.83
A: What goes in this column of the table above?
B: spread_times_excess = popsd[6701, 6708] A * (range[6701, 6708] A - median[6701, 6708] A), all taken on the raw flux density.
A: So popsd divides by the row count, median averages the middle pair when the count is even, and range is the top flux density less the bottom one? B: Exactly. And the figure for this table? -91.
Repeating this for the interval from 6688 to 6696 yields -71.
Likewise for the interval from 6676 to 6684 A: -105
